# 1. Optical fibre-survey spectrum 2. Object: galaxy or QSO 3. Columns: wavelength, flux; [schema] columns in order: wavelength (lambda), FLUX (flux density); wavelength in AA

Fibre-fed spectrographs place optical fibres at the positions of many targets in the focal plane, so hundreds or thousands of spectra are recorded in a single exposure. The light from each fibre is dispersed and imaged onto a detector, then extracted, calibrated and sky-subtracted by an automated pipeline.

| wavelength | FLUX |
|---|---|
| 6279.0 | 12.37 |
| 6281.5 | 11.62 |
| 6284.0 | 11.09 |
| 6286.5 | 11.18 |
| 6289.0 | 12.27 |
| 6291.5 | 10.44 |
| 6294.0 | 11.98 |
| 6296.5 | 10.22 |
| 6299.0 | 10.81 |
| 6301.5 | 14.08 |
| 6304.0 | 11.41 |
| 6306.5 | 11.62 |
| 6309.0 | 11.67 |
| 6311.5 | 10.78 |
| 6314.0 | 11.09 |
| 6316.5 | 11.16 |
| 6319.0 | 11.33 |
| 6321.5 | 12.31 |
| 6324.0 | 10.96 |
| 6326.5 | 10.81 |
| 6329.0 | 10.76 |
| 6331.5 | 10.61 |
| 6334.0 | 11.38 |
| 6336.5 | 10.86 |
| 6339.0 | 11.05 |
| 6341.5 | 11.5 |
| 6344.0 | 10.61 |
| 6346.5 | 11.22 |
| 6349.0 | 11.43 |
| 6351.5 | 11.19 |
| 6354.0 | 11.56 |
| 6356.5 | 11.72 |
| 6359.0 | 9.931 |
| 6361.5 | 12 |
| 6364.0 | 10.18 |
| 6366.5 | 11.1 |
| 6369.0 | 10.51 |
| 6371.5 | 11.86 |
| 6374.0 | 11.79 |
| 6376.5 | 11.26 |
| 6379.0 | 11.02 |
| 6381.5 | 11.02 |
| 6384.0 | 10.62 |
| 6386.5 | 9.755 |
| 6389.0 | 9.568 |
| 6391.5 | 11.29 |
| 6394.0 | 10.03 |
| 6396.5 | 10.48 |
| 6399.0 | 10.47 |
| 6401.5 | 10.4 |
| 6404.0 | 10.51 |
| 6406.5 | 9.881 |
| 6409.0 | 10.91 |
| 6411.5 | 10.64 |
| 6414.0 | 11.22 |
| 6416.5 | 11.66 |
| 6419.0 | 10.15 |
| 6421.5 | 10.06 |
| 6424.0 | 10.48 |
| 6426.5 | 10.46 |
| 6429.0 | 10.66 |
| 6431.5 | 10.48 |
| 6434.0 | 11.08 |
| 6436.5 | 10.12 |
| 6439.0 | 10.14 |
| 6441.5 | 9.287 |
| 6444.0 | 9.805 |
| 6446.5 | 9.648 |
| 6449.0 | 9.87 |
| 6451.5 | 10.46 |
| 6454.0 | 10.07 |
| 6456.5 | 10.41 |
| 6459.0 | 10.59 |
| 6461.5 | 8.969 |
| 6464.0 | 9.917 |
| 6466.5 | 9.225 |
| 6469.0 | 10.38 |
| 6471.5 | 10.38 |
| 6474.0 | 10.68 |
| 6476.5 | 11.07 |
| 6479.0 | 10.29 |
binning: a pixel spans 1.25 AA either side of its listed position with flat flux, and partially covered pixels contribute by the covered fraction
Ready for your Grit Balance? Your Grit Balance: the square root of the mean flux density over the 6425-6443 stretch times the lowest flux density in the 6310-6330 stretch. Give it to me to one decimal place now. 10.5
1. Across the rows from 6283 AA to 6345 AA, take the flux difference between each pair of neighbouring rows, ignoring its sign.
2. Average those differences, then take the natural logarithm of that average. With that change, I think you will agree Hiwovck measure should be -0.18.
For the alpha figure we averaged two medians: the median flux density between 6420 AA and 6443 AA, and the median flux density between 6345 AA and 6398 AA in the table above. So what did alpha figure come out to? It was 10.8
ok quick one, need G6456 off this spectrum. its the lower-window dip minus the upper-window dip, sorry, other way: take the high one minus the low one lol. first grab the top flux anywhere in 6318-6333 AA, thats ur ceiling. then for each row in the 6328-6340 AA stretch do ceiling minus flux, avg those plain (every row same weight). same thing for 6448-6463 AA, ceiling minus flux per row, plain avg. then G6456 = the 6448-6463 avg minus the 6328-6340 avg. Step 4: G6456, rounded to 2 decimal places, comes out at 0.87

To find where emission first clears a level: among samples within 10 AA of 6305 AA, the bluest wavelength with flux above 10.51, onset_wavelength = 6299.0 AA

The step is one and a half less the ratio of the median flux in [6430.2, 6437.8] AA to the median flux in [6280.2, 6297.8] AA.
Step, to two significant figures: 0.56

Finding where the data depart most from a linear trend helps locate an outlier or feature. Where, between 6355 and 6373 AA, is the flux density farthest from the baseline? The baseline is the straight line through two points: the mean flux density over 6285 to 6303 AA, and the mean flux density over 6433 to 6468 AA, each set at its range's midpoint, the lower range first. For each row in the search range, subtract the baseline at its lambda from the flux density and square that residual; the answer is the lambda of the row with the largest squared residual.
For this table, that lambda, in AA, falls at 6361.5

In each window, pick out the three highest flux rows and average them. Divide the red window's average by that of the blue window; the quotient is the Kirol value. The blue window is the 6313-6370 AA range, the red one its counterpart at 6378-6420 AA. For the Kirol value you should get 0.948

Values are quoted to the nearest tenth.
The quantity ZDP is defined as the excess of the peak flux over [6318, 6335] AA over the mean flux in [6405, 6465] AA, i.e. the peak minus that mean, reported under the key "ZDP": 2.0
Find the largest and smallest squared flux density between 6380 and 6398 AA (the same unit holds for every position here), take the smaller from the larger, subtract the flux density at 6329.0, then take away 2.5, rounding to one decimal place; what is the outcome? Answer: 22.7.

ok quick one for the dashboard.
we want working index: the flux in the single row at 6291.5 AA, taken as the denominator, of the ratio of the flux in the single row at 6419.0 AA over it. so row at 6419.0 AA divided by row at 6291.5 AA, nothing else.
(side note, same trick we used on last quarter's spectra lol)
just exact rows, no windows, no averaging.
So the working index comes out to 0.97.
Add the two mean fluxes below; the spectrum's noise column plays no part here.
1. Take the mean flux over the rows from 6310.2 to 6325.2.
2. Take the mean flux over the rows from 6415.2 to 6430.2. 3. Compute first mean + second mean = 21.9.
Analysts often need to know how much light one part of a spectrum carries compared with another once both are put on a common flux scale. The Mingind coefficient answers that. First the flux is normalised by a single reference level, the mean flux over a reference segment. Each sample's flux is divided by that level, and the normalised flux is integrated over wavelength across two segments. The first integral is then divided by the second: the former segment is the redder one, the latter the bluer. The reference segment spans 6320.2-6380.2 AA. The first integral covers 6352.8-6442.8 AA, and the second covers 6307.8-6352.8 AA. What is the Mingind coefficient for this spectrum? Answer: 1.9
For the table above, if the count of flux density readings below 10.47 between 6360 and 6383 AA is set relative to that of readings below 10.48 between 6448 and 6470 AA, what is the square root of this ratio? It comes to 0.35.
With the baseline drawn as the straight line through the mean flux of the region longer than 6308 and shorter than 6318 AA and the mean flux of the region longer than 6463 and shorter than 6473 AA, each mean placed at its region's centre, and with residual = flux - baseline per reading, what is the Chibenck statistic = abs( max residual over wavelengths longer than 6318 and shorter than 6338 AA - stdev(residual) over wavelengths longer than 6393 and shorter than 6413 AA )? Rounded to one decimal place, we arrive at 0.9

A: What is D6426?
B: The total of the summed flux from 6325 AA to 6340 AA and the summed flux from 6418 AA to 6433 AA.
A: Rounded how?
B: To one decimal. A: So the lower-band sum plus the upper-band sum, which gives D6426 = 127.8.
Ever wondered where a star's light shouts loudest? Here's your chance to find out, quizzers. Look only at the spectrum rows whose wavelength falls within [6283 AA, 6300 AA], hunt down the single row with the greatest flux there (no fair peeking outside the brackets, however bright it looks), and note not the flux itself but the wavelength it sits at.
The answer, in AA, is 6289.0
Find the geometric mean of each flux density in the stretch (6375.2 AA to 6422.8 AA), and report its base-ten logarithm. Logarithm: 1.02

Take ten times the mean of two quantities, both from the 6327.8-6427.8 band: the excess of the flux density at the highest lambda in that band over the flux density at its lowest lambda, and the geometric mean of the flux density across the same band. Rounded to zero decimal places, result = 53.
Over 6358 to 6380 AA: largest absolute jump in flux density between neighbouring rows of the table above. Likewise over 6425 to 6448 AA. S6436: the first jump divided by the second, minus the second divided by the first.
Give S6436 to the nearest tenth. 1.7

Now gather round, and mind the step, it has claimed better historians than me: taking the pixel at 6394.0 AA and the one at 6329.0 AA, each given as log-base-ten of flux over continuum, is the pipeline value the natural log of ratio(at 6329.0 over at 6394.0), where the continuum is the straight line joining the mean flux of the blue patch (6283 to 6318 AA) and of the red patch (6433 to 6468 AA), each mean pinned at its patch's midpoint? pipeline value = -0.3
